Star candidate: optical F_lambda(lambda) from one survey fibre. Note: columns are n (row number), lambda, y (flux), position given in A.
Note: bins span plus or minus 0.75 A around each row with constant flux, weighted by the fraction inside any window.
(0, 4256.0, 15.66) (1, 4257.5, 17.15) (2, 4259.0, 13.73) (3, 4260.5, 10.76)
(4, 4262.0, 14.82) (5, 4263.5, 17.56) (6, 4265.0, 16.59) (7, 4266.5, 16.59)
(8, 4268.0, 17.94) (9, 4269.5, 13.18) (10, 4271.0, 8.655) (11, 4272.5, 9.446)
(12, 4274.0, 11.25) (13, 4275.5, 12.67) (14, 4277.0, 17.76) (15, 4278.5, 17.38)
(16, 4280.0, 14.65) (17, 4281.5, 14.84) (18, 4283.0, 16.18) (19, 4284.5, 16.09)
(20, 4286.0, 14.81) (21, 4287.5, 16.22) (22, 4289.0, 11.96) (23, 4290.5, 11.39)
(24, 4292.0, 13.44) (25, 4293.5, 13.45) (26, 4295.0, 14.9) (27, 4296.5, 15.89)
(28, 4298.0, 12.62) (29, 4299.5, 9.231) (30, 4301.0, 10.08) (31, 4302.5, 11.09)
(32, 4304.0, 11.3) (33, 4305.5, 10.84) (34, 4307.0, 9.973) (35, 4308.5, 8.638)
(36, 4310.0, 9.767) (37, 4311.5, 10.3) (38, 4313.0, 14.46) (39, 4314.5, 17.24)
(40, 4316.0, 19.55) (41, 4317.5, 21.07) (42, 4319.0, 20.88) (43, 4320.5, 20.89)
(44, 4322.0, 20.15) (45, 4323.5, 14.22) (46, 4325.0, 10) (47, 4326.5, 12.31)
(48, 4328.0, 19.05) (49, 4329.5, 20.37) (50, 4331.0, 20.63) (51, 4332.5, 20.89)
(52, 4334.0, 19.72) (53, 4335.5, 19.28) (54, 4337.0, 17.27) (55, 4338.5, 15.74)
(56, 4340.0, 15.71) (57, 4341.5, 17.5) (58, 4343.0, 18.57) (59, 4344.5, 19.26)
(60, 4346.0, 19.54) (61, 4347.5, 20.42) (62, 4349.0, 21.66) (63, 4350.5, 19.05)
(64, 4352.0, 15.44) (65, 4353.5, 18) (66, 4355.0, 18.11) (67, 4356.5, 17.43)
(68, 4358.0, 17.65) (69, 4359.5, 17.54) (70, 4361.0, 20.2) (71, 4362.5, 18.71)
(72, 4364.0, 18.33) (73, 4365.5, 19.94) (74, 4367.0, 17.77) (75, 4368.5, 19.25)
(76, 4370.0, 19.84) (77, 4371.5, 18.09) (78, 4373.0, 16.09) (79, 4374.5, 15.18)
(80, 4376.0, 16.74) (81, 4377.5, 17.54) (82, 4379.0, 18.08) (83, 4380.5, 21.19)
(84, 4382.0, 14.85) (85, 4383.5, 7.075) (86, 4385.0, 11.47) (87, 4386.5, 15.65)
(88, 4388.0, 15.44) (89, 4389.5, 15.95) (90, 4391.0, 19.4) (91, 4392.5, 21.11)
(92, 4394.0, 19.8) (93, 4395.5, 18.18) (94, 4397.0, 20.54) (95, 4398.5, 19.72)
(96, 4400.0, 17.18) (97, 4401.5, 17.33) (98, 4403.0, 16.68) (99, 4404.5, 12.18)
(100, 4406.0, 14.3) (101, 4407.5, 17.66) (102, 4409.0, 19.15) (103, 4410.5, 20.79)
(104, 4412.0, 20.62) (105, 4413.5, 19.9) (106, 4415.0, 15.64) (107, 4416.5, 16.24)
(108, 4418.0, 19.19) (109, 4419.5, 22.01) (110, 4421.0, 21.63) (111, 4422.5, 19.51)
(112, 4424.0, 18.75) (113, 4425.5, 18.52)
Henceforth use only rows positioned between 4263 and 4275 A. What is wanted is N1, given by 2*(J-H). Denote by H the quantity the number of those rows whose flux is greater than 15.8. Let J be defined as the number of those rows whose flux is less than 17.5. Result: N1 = 4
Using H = 4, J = 6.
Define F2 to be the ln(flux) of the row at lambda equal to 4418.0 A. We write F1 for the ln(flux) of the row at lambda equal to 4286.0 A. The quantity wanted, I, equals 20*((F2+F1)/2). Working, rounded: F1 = 2.70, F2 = 2.95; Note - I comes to 56.5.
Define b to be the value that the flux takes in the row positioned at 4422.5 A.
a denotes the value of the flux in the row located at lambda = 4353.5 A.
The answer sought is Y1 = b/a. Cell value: 1.1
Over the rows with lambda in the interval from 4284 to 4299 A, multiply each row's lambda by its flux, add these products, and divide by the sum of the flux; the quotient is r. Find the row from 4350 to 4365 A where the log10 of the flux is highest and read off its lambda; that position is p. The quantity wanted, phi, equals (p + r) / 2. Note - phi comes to 4326.1 A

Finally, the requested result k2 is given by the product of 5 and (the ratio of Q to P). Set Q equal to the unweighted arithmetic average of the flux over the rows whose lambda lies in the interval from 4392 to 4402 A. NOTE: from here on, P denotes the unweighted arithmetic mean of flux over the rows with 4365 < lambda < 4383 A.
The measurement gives 5.3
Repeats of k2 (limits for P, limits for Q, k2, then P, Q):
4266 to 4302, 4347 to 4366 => 6.8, 13.8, 19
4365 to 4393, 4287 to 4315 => 3.6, 16.9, 12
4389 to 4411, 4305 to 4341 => 4.5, 18.0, 16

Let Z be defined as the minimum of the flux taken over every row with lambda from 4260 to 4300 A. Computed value 8.655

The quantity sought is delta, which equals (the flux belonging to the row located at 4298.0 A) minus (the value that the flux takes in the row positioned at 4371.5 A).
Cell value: -5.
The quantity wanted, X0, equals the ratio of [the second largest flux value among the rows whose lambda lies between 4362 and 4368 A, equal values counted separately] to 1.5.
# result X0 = 12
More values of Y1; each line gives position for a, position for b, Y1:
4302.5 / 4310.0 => 0.9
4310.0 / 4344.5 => 2.0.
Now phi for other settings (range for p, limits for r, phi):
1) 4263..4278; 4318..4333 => 4296.9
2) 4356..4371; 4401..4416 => 4384.8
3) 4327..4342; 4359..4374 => 4349.3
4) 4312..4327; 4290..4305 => 4307.2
